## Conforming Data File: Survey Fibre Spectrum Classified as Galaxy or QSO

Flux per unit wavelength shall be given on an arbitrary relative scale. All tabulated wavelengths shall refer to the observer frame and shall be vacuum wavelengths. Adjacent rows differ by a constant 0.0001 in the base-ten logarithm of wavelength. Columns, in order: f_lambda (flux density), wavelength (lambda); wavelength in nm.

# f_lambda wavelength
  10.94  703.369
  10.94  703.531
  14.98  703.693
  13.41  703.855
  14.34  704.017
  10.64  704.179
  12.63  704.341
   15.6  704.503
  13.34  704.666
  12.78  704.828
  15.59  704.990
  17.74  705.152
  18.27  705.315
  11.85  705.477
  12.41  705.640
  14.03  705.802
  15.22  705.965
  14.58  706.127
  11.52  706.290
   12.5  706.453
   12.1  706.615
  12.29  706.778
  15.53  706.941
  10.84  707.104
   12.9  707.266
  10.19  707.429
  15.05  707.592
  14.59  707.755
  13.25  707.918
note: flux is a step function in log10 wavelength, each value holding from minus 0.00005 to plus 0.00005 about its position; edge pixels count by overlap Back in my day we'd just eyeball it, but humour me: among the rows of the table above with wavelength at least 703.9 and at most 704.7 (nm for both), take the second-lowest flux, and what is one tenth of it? 1.26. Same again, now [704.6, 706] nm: 1.24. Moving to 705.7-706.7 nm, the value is 1.21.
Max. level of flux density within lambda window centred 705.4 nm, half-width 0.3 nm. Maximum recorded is 18.27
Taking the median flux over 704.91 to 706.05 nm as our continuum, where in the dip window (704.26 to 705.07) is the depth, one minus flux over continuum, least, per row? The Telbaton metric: 704.503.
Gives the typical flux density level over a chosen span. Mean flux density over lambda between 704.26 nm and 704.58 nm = 14.1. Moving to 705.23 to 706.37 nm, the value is 14.0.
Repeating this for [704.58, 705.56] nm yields 14.9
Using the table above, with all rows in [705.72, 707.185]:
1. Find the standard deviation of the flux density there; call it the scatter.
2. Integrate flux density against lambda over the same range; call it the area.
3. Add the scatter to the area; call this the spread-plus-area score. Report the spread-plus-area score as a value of 21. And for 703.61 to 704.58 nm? 15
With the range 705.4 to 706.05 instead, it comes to 10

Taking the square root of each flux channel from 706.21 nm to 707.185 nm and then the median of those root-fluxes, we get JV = 3.49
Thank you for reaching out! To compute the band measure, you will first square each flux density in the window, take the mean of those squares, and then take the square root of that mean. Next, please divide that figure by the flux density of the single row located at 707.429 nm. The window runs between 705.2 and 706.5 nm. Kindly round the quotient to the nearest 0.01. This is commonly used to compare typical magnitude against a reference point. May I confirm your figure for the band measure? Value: 1.37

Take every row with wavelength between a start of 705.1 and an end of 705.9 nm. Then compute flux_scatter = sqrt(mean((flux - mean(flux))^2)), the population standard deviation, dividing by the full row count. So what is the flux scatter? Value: 2.67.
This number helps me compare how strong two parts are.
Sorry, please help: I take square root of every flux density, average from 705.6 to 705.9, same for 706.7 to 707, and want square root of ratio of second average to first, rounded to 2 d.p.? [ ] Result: 1.01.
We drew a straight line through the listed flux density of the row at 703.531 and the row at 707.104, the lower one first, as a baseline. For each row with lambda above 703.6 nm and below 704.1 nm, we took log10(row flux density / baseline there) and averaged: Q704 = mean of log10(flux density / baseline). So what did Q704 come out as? 0.11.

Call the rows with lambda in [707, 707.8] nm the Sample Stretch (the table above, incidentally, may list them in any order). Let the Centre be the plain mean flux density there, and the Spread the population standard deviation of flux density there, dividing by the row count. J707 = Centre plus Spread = 14.7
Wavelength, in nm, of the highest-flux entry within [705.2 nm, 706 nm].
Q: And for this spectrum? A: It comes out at 705.315 nm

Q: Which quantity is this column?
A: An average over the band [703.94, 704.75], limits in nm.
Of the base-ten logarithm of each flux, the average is 1.12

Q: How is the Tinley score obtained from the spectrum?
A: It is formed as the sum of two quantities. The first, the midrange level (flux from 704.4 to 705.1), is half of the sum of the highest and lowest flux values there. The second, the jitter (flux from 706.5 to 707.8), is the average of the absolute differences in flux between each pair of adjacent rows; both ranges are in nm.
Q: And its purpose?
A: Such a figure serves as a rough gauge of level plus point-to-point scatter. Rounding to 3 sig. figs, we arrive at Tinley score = 16.8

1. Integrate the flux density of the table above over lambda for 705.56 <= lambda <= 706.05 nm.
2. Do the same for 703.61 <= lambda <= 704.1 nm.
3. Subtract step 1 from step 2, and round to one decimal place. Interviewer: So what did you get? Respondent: 0.2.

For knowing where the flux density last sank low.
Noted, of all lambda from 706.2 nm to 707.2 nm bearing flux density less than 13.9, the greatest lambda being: 707.104 nm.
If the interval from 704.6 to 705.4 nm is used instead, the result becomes 704.828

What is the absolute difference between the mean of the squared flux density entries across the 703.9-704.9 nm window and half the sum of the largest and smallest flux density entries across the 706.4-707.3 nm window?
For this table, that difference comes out 164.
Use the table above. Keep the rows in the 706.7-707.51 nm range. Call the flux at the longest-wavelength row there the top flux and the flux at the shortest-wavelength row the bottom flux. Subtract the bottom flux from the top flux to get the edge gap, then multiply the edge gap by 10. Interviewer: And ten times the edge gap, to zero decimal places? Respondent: -21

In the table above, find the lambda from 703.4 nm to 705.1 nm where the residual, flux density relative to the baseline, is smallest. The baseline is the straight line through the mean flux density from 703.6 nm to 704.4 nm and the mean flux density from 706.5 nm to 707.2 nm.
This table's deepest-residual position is 704.179 nm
